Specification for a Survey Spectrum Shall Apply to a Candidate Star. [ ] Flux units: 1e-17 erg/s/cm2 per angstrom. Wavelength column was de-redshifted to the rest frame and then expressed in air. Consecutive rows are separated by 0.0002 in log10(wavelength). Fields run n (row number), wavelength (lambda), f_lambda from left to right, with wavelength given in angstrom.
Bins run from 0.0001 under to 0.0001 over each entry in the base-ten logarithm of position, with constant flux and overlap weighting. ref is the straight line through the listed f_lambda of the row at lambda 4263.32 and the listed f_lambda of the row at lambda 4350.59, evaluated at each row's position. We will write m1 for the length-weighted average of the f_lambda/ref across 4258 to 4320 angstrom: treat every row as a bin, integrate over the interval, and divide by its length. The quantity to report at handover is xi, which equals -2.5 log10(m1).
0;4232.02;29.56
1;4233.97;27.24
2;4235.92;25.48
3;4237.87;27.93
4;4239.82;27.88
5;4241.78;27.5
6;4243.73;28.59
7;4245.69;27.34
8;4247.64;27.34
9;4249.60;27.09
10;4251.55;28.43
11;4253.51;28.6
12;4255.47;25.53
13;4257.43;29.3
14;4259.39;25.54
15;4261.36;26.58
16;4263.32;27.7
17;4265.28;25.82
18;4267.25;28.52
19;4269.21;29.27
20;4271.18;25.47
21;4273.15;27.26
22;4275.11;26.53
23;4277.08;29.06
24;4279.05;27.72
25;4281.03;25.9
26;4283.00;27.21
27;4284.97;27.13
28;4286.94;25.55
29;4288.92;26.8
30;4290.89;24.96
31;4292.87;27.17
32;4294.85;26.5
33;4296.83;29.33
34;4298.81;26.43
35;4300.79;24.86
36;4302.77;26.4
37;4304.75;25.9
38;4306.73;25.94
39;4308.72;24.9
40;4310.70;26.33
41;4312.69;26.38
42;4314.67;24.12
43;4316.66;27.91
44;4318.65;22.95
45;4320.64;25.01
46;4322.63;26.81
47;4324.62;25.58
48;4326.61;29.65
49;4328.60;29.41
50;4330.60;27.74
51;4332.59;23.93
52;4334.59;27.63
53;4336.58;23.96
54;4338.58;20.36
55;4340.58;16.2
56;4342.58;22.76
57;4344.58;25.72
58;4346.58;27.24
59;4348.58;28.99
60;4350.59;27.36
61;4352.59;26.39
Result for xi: 0.04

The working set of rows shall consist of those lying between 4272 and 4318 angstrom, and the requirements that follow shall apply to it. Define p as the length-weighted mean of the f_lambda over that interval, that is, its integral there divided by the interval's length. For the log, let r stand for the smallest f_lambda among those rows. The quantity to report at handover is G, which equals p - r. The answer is 2.4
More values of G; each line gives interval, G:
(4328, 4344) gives 7.7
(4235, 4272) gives 1.9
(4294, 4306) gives 1.7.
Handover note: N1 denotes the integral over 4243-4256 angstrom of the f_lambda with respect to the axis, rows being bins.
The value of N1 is 359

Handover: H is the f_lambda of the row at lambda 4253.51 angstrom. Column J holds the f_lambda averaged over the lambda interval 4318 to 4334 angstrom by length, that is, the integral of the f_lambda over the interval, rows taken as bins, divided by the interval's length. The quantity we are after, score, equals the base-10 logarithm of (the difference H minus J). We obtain 0.32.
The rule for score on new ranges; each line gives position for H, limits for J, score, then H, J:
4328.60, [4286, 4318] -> 0.51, 29.41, 26.2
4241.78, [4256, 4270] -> -1.26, 27.5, 27.4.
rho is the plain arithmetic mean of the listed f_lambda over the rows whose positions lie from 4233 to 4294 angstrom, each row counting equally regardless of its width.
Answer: 27.2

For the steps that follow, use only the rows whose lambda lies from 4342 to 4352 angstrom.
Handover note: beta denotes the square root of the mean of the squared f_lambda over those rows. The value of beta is 26.5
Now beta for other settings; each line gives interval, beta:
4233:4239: 26.9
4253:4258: 27.9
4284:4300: 26.8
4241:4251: 27.6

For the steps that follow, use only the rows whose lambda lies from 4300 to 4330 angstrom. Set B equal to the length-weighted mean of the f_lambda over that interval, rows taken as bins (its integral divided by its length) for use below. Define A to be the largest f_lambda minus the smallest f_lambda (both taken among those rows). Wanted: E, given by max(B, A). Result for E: 26.2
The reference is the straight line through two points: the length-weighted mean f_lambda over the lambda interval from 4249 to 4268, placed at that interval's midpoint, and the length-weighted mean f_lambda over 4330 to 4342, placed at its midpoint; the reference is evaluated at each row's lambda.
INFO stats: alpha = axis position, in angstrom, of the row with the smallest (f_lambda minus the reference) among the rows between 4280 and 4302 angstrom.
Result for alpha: 4290.89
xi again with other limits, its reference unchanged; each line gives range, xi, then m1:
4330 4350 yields 0.12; 0.892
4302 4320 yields 0.08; 0.931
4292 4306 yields 0.04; 0.967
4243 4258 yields 0.00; 0.999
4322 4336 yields 0.01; 0.990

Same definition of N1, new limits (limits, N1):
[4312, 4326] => 359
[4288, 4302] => 372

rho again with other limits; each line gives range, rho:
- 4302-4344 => 25.2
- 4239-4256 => 27.6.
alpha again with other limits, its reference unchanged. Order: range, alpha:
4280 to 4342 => 4340.58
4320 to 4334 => 4332.59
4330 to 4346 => 4340.58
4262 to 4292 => 4271.18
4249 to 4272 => 4255.47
